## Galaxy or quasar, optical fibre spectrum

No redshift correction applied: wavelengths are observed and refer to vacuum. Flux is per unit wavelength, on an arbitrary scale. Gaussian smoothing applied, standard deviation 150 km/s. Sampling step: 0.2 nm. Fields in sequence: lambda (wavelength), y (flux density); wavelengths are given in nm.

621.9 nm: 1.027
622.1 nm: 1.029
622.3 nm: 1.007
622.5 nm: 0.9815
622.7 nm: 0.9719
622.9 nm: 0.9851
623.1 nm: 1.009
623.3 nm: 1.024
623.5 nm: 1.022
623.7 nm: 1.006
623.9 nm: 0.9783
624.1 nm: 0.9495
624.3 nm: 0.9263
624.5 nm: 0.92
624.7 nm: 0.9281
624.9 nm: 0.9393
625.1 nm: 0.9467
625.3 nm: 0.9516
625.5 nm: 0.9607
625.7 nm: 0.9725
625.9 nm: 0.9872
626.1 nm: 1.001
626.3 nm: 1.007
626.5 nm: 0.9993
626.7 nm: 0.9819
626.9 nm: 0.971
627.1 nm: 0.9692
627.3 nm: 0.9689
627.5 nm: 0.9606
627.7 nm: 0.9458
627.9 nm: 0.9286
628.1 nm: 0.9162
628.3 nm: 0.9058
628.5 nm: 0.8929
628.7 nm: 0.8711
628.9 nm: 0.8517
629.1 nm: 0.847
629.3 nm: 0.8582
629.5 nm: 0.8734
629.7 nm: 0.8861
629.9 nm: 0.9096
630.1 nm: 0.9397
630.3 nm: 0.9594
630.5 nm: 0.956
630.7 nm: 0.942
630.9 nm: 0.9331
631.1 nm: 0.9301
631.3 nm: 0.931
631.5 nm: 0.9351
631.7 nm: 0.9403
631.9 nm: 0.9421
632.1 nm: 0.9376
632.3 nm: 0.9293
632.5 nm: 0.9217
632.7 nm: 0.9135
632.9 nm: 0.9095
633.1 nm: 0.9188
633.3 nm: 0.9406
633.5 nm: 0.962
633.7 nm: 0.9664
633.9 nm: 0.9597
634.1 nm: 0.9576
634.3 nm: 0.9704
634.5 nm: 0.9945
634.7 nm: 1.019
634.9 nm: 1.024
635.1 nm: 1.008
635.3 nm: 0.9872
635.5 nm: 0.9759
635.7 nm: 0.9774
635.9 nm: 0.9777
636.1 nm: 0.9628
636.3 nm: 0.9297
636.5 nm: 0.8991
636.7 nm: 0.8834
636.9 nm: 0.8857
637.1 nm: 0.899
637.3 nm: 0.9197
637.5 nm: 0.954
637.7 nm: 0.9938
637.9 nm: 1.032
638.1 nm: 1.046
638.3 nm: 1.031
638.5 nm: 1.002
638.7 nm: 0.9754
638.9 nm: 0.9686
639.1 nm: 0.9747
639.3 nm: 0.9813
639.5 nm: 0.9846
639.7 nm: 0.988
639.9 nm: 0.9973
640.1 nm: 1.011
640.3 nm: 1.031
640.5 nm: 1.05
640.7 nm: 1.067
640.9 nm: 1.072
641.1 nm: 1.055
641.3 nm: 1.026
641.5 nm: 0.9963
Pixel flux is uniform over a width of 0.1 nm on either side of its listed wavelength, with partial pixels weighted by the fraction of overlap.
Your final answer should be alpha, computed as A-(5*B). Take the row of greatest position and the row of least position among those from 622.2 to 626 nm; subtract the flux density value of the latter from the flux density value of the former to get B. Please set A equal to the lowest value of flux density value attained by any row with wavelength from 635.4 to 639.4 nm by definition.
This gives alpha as 1.0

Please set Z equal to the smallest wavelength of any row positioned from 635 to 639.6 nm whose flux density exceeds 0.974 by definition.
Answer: 635.1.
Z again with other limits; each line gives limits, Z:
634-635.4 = 634.5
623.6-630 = 623.7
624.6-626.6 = 625.9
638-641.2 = 638.1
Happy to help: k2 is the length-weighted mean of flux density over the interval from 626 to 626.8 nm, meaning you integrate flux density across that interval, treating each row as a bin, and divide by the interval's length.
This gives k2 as 1.00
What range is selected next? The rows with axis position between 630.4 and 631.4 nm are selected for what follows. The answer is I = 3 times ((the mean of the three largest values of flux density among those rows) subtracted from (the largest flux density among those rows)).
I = 0.04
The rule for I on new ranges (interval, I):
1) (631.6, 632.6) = 0.01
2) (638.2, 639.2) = 0.08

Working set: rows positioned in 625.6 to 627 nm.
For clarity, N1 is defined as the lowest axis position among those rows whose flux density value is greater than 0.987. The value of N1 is 625.9 nm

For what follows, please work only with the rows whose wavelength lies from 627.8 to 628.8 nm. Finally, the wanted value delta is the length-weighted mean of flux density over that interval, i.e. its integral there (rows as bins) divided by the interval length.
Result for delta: 0.903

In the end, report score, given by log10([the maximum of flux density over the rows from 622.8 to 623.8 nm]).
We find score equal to 0.010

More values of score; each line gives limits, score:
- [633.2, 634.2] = -0.015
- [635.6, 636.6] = -0.010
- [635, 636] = 0.003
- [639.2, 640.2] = 0.005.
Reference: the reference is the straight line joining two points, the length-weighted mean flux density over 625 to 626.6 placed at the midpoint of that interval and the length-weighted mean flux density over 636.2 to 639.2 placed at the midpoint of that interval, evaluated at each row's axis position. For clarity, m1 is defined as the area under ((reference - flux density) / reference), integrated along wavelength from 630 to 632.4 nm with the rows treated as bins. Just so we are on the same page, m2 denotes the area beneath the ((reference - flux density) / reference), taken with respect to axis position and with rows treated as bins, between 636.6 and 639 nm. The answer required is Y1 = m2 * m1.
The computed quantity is -0.001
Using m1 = 0.075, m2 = -0.02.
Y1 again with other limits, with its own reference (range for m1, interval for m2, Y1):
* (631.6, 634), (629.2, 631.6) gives 0.009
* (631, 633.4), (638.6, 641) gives -0.013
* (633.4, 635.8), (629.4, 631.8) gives -0.005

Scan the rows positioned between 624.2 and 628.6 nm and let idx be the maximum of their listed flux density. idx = 1.007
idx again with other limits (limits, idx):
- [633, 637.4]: 1.024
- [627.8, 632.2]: 0.9594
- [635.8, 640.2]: 1.046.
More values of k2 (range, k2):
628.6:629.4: 0.86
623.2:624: 1.01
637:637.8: 0.94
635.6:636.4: 0.96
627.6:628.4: 0.92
